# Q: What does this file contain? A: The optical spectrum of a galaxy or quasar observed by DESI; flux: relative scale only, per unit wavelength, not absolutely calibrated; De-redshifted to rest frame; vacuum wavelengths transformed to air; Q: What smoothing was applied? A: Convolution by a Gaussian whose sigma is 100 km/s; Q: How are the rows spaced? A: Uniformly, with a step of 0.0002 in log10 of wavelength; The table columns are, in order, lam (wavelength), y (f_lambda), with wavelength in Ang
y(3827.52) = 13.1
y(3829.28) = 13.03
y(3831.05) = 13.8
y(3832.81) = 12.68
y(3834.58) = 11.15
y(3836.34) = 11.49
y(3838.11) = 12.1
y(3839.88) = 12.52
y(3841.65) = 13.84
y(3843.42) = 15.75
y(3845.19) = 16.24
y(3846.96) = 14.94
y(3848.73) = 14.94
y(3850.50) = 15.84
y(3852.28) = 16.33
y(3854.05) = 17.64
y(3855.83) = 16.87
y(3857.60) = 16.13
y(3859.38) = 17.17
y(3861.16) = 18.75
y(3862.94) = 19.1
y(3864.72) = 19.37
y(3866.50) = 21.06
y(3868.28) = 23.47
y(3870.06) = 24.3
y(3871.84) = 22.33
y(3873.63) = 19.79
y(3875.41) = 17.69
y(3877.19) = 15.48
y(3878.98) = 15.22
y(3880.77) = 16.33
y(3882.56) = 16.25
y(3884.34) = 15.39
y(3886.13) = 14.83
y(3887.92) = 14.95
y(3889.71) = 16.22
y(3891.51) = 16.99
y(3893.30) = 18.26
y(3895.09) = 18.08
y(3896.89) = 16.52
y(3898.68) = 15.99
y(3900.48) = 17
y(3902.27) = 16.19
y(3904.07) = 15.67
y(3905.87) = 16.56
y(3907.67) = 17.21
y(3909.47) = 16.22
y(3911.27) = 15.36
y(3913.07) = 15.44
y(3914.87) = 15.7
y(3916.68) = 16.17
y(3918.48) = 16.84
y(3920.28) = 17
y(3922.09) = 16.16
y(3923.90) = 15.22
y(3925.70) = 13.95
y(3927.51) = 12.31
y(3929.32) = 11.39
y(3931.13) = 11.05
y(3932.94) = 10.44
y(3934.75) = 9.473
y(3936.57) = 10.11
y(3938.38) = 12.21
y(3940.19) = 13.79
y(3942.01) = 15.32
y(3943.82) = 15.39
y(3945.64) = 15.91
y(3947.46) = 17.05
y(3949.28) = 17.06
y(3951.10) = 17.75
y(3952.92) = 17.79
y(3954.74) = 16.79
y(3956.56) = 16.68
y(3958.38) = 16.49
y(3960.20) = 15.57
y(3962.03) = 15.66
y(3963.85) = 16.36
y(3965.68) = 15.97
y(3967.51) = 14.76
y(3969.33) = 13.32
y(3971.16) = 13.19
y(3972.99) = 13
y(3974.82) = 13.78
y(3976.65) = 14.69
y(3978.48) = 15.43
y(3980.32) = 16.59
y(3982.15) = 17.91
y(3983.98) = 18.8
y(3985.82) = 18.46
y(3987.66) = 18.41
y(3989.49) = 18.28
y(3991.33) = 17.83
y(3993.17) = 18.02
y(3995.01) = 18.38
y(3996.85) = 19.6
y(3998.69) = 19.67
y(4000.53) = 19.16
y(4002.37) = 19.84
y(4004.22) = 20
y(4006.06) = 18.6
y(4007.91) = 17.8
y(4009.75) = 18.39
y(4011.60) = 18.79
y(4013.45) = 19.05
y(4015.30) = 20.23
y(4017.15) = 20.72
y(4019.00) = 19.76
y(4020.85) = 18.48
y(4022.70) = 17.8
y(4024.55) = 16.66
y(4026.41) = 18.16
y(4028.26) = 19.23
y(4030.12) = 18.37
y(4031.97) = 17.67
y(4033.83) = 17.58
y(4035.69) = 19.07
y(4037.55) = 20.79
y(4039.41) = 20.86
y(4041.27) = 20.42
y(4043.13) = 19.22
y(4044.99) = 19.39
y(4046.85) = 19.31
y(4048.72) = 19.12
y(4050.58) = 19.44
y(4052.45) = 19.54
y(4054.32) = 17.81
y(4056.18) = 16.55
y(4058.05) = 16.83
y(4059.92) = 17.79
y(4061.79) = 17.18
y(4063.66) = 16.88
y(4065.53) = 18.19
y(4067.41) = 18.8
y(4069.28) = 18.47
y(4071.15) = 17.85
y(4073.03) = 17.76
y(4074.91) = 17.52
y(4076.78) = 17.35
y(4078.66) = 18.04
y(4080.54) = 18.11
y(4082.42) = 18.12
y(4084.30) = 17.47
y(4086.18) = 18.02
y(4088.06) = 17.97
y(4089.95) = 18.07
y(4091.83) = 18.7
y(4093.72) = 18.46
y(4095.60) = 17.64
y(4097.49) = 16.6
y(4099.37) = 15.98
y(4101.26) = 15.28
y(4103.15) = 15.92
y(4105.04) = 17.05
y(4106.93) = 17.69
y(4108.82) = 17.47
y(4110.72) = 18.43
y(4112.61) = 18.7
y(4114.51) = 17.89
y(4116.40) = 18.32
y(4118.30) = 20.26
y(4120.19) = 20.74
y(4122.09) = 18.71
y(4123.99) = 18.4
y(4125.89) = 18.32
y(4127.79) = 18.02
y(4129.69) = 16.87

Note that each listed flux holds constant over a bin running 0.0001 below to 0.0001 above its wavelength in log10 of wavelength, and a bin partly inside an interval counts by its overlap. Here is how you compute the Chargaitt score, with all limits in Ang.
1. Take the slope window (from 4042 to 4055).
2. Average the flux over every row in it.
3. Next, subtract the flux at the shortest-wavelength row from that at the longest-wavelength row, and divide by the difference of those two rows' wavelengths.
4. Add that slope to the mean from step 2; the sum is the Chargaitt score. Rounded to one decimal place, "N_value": 19.0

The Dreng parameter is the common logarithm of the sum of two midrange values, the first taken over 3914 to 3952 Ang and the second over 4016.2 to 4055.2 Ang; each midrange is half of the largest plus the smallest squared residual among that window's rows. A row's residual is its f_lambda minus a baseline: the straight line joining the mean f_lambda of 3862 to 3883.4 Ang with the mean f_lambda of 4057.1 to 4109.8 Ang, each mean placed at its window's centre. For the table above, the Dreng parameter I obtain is 1.68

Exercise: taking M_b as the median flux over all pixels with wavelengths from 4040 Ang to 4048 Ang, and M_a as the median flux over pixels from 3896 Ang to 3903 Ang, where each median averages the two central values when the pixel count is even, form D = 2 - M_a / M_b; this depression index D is 1.15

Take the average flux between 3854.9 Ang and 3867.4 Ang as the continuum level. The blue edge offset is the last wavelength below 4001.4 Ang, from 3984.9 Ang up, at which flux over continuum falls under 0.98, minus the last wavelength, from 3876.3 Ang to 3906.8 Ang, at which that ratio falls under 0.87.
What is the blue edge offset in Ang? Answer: 87.3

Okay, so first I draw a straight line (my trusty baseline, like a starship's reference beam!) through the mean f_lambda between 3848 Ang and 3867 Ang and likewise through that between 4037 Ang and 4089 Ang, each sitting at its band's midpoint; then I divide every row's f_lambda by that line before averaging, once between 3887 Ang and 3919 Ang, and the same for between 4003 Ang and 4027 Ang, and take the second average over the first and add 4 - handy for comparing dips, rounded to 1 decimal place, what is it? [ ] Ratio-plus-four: 5.1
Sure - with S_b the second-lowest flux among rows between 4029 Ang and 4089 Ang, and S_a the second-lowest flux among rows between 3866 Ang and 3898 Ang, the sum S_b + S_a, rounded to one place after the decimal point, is 31.8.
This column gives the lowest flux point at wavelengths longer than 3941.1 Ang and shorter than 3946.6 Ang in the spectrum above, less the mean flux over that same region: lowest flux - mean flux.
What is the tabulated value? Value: -0.2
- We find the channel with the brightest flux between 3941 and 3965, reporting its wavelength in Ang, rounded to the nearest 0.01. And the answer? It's 3952.92 Ang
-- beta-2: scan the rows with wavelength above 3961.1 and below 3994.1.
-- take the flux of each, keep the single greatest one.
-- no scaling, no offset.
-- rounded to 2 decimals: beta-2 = 18.80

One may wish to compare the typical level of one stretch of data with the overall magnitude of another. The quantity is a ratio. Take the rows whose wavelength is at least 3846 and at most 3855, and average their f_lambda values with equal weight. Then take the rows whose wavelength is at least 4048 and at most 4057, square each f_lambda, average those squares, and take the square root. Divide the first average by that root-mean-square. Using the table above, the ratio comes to 0.86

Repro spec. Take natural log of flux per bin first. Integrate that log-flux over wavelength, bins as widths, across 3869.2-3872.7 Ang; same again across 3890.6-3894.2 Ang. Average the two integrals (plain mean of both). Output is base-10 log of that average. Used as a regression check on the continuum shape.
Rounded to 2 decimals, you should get 1.03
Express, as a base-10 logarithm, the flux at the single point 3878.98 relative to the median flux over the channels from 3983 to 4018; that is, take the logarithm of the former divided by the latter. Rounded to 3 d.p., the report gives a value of -0.092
